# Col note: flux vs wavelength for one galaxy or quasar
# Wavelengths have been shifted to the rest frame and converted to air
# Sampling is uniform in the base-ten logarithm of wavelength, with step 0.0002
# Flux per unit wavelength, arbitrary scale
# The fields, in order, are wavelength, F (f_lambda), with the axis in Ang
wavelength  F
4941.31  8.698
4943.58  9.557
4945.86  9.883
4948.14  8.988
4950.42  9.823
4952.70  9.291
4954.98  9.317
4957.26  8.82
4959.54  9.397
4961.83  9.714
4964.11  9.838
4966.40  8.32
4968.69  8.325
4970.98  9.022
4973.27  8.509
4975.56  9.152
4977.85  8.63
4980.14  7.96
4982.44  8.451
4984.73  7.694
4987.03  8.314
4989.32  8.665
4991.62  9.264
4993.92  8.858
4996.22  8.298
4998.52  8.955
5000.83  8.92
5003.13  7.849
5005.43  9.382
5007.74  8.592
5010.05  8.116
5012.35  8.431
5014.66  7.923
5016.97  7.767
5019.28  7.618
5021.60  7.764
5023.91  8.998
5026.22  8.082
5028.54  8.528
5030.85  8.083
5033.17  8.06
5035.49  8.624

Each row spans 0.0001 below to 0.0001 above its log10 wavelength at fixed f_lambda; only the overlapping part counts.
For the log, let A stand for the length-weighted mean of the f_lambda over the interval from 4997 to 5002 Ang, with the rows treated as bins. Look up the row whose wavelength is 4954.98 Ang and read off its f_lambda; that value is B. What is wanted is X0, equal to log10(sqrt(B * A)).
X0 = 0.959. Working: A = 8.9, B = 9.317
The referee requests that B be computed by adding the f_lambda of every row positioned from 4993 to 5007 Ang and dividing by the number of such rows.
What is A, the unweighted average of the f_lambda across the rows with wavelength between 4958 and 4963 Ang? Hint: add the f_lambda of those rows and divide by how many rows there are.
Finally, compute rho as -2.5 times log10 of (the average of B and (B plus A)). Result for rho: -2.82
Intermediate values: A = 9.6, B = 8.71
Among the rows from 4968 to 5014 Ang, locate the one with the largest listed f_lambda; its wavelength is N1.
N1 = 5005.43 Ang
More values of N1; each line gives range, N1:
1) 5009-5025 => 5023.91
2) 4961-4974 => 4964.11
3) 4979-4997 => 4991.62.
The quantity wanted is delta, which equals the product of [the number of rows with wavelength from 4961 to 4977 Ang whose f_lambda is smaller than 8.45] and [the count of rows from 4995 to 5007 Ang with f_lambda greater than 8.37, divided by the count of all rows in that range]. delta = 1.2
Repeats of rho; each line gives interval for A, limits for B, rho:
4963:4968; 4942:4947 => -2.89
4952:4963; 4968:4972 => -2.81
